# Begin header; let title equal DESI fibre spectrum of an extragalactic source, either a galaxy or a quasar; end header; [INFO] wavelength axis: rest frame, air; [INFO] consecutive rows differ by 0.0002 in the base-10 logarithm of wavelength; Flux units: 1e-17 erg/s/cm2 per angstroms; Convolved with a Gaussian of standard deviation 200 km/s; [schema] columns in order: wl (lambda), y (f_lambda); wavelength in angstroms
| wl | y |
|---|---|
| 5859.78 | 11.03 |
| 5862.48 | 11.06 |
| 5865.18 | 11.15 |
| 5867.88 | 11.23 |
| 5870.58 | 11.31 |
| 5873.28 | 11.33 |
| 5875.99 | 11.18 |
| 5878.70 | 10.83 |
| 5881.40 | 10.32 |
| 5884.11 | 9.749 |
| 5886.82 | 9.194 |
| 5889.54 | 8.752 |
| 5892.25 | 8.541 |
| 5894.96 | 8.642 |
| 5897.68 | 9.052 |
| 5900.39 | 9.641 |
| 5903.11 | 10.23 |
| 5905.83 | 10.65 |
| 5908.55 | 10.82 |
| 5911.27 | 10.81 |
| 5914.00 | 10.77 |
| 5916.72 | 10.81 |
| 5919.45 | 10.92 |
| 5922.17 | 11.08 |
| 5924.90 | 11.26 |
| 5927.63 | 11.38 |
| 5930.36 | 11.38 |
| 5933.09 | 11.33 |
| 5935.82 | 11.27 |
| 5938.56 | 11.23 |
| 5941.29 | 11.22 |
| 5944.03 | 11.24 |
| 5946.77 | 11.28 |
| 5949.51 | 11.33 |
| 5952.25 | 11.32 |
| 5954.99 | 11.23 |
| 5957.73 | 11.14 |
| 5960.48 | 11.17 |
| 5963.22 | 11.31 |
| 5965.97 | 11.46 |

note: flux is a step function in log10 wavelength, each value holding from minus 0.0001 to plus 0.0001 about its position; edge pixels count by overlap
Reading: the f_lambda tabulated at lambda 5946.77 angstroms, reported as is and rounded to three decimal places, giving 11.280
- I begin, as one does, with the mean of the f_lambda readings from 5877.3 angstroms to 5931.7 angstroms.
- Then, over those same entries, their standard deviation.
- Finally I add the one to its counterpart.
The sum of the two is 11.2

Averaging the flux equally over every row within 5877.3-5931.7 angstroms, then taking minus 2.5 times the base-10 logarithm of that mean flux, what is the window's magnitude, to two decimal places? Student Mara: -2.53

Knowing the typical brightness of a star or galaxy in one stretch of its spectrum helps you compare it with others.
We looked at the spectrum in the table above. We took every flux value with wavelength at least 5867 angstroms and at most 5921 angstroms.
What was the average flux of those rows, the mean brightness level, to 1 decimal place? 10.2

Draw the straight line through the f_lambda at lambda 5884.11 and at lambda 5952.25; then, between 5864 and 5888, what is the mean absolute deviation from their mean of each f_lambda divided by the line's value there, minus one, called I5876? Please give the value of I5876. 0.080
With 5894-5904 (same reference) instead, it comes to 0.048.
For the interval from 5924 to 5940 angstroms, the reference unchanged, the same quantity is 0.012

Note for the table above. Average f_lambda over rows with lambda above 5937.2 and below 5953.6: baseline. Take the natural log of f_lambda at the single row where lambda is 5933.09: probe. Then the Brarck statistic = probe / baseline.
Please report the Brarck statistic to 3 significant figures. 0.215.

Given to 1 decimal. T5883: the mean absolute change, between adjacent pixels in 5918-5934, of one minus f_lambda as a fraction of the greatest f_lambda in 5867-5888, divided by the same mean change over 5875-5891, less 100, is -99.8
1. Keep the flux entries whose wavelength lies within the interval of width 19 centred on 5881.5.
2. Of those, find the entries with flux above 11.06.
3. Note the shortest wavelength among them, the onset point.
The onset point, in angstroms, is 5873.28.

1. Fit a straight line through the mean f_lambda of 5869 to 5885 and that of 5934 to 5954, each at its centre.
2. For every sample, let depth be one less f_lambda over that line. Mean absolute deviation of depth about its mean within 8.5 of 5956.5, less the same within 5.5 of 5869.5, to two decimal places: 0.00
